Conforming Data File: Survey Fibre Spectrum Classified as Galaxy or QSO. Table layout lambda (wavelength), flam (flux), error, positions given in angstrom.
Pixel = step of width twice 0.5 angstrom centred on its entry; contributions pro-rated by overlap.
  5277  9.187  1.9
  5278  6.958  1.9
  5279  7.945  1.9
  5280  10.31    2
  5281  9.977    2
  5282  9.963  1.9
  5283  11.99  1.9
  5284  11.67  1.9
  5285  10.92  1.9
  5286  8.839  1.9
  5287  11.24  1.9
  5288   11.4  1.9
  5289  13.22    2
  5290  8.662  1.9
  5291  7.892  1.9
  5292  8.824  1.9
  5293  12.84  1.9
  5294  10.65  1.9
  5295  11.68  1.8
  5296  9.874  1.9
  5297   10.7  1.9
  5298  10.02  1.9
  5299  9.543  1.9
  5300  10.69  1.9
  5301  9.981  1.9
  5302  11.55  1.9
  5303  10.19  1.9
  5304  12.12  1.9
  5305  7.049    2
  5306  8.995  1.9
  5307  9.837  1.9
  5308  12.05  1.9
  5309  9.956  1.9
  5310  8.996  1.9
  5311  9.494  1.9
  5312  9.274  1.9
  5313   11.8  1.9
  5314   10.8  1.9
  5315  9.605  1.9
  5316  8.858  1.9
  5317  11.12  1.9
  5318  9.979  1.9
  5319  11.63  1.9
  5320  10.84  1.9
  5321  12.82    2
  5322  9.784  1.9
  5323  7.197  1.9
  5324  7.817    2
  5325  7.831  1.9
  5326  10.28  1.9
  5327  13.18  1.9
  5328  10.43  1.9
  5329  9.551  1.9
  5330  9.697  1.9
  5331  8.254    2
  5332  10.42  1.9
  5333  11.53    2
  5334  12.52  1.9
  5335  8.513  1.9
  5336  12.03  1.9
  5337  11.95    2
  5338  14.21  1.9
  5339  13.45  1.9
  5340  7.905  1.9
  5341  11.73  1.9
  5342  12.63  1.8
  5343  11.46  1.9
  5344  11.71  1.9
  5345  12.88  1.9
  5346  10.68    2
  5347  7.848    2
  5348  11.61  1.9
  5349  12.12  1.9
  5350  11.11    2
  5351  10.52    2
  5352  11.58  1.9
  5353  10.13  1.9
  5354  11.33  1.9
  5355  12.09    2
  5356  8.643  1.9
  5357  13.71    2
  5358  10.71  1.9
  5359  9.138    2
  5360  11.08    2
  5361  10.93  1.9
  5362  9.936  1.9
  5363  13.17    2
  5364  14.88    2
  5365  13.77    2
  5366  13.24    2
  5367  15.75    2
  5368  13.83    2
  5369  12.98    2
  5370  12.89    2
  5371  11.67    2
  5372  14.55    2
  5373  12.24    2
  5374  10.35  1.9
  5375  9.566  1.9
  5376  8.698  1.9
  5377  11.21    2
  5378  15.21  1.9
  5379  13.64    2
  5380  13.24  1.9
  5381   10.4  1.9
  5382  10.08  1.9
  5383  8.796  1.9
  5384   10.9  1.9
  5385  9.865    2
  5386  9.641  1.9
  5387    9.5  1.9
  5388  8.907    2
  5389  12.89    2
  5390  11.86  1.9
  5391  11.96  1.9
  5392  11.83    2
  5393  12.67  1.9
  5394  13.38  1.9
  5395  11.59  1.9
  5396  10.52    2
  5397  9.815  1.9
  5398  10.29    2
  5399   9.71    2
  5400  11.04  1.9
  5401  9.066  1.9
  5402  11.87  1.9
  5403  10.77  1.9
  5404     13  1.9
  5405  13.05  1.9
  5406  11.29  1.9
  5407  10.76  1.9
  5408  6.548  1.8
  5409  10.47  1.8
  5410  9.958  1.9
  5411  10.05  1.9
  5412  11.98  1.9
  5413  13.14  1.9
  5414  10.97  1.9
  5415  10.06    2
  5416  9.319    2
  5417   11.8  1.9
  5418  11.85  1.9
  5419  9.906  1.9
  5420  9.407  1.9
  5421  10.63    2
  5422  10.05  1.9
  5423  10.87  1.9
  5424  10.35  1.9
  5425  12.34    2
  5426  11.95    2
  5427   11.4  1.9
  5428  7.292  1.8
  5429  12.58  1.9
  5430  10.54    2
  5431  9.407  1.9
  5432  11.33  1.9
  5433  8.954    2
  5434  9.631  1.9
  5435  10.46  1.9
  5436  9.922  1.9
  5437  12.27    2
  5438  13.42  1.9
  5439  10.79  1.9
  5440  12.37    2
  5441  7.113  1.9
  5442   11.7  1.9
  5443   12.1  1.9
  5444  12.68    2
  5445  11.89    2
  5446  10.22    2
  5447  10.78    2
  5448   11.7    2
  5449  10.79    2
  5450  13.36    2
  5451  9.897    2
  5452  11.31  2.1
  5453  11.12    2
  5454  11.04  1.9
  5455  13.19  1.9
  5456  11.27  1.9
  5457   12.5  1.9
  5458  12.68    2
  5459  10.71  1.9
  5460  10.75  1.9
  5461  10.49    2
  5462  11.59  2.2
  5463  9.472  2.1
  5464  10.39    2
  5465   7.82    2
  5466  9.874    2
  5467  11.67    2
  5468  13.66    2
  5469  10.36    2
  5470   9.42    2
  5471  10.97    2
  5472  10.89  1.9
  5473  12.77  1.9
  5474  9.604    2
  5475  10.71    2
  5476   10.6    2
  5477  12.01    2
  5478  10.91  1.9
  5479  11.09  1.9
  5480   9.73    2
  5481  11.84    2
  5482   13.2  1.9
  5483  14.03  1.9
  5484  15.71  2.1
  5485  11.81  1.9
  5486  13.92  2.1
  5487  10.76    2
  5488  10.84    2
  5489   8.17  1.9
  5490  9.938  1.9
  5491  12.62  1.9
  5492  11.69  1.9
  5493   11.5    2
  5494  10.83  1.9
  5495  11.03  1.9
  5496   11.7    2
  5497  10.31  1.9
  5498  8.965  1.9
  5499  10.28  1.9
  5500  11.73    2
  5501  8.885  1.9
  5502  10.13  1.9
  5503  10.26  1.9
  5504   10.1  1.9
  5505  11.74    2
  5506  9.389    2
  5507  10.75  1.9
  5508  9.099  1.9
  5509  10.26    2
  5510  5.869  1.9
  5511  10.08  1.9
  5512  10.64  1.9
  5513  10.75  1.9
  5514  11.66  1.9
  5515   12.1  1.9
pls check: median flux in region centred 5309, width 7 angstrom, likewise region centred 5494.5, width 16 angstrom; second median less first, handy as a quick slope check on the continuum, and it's 1.3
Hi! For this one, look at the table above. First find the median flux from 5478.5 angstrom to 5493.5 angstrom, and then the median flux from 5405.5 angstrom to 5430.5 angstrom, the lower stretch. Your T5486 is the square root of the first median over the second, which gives 1.05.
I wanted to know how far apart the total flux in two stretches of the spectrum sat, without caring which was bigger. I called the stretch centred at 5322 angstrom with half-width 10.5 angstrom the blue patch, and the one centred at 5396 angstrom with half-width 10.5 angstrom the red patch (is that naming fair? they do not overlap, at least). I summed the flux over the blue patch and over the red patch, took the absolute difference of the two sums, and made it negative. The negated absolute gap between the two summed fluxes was -23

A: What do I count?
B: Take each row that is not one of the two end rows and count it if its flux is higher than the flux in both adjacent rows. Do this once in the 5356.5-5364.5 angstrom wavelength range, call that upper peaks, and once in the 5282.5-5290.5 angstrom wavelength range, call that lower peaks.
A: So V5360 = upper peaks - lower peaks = 0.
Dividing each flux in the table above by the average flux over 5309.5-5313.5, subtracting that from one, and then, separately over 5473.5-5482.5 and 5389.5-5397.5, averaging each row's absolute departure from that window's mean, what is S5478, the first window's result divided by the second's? 1.1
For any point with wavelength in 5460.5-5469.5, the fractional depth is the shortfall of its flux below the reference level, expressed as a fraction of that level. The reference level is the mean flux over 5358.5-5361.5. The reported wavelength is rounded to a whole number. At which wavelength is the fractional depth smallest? 5468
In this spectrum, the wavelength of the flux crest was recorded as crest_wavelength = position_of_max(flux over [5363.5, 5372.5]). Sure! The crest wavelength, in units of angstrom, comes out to 5367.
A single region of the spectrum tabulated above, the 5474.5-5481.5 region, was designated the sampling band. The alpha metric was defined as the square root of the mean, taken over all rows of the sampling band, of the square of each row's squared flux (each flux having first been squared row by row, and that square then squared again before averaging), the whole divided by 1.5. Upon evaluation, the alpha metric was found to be 81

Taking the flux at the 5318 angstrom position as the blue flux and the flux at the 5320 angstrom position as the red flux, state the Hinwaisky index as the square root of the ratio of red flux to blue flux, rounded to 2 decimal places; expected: 1.04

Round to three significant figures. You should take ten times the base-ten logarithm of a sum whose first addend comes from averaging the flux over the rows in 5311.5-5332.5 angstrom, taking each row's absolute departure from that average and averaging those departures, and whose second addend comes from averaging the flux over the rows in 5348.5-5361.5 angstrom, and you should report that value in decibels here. 10.9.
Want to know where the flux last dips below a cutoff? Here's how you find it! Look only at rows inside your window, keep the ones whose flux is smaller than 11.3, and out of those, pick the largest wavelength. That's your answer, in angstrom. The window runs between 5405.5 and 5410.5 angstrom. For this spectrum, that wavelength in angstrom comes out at 5410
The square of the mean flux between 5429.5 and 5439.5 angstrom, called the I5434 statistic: 114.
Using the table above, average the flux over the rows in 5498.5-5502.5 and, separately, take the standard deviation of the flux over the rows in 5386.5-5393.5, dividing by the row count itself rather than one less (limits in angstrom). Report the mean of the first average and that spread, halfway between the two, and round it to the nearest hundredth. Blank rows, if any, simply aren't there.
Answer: 5.84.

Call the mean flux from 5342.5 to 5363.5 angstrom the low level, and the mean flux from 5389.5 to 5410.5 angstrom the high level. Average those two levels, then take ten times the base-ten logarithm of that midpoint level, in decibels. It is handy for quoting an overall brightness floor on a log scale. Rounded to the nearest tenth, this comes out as 10.4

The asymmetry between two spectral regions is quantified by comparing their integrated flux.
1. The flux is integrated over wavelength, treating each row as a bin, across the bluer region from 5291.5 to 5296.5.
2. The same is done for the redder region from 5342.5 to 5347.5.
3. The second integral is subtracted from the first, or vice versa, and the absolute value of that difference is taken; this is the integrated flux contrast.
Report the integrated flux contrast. 0.7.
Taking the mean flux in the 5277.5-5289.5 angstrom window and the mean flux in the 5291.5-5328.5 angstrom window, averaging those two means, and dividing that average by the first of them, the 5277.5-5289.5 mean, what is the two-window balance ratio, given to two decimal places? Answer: 0.99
